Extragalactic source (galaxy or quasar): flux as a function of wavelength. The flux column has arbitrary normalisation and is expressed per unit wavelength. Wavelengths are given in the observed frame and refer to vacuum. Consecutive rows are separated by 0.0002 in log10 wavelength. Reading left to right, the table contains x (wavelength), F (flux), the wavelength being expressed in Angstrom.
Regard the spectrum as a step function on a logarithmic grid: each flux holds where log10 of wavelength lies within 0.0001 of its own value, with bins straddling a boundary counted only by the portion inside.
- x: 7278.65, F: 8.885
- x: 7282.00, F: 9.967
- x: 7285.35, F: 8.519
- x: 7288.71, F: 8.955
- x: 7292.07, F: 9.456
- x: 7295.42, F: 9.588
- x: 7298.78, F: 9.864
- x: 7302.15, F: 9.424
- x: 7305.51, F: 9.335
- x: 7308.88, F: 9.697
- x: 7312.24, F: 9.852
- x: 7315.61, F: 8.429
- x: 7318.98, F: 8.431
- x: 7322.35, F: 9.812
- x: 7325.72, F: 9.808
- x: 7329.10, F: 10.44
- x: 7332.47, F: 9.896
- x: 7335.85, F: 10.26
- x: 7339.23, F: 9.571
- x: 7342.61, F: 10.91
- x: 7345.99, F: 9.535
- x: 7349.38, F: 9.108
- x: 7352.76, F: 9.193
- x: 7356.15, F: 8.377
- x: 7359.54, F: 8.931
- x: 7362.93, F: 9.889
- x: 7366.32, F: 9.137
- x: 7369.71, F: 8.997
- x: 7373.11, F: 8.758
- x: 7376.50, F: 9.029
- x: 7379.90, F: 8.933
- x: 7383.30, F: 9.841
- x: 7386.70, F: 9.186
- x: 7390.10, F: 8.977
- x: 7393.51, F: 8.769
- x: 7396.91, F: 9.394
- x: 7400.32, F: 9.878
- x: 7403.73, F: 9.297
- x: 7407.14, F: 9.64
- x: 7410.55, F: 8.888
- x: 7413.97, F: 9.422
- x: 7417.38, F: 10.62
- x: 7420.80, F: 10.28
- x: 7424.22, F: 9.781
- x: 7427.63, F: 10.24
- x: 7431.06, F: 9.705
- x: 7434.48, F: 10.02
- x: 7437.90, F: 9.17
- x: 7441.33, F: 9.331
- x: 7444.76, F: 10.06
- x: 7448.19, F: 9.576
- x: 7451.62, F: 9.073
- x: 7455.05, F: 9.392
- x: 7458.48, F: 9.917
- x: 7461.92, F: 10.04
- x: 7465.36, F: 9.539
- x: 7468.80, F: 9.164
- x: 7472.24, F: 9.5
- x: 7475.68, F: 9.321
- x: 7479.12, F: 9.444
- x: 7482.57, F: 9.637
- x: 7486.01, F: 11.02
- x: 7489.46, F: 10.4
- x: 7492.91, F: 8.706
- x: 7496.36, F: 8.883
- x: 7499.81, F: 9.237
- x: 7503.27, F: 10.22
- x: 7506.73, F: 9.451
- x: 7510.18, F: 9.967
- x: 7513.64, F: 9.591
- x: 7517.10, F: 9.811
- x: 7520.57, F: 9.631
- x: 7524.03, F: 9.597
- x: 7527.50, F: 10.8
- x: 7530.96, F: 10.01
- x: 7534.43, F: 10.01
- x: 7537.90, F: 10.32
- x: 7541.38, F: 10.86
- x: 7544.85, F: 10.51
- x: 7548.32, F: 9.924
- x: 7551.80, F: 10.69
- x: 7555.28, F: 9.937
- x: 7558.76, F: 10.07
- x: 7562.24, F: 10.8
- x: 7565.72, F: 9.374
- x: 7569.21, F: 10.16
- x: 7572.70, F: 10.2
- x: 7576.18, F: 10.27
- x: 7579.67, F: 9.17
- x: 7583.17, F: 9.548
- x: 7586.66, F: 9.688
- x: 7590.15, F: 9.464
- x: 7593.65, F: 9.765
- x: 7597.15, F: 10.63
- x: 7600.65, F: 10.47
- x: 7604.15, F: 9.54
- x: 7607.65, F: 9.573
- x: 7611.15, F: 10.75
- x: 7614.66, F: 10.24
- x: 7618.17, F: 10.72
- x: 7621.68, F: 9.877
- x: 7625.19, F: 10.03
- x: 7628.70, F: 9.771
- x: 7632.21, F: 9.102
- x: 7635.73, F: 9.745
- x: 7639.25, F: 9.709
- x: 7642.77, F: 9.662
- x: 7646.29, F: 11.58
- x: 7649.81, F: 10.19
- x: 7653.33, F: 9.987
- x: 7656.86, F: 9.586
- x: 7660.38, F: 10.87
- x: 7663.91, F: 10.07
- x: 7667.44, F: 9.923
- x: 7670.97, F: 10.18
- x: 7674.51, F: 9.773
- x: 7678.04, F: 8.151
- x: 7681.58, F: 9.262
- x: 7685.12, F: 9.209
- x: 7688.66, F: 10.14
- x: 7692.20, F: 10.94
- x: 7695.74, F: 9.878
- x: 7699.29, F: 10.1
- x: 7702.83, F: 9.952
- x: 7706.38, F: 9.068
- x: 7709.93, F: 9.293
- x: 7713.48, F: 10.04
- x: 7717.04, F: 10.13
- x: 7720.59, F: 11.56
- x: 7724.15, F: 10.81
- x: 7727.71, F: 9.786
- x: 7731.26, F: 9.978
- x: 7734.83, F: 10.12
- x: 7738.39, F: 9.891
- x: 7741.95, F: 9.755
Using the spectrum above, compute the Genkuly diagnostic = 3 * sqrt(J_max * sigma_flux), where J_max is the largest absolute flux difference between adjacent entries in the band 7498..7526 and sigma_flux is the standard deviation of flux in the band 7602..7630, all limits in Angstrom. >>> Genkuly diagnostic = 2.0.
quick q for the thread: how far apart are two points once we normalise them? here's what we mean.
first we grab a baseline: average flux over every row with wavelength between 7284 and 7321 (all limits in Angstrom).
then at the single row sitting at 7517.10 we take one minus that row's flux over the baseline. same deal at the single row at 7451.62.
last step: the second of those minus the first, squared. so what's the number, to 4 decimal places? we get 0.0064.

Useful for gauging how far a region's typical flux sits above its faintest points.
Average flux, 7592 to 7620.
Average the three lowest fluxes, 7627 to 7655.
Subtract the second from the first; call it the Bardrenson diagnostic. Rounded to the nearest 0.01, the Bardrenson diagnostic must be 0.72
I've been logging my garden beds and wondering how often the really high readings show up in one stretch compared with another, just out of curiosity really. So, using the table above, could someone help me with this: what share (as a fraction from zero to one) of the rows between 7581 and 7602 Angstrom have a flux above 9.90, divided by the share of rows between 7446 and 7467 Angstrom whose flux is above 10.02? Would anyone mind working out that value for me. 2.0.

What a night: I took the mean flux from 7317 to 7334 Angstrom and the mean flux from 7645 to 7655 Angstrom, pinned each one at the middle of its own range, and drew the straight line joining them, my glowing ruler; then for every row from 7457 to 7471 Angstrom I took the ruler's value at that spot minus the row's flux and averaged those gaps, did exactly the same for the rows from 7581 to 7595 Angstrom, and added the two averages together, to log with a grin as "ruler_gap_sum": 1.2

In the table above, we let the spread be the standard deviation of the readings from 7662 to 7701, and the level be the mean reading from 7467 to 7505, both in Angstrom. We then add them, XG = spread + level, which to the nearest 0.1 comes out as 10.3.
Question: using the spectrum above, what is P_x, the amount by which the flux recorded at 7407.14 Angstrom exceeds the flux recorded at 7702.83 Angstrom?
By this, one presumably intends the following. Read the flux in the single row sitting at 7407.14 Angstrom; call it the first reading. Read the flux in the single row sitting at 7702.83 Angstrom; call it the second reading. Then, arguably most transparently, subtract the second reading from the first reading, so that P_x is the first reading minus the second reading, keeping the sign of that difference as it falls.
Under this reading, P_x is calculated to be -0.31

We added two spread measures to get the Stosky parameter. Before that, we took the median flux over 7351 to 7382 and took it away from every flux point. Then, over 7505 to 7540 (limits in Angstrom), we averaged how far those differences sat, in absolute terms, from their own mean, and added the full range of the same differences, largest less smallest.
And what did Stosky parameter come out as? 1.7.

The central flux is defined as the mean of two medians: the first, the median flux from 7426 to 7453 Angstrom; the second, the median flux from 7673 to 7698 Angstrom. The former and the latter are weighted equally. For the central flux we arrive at 9.7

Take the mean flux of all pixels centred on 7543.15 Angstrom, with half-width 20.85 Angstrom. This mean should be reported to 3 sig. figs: 10.3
